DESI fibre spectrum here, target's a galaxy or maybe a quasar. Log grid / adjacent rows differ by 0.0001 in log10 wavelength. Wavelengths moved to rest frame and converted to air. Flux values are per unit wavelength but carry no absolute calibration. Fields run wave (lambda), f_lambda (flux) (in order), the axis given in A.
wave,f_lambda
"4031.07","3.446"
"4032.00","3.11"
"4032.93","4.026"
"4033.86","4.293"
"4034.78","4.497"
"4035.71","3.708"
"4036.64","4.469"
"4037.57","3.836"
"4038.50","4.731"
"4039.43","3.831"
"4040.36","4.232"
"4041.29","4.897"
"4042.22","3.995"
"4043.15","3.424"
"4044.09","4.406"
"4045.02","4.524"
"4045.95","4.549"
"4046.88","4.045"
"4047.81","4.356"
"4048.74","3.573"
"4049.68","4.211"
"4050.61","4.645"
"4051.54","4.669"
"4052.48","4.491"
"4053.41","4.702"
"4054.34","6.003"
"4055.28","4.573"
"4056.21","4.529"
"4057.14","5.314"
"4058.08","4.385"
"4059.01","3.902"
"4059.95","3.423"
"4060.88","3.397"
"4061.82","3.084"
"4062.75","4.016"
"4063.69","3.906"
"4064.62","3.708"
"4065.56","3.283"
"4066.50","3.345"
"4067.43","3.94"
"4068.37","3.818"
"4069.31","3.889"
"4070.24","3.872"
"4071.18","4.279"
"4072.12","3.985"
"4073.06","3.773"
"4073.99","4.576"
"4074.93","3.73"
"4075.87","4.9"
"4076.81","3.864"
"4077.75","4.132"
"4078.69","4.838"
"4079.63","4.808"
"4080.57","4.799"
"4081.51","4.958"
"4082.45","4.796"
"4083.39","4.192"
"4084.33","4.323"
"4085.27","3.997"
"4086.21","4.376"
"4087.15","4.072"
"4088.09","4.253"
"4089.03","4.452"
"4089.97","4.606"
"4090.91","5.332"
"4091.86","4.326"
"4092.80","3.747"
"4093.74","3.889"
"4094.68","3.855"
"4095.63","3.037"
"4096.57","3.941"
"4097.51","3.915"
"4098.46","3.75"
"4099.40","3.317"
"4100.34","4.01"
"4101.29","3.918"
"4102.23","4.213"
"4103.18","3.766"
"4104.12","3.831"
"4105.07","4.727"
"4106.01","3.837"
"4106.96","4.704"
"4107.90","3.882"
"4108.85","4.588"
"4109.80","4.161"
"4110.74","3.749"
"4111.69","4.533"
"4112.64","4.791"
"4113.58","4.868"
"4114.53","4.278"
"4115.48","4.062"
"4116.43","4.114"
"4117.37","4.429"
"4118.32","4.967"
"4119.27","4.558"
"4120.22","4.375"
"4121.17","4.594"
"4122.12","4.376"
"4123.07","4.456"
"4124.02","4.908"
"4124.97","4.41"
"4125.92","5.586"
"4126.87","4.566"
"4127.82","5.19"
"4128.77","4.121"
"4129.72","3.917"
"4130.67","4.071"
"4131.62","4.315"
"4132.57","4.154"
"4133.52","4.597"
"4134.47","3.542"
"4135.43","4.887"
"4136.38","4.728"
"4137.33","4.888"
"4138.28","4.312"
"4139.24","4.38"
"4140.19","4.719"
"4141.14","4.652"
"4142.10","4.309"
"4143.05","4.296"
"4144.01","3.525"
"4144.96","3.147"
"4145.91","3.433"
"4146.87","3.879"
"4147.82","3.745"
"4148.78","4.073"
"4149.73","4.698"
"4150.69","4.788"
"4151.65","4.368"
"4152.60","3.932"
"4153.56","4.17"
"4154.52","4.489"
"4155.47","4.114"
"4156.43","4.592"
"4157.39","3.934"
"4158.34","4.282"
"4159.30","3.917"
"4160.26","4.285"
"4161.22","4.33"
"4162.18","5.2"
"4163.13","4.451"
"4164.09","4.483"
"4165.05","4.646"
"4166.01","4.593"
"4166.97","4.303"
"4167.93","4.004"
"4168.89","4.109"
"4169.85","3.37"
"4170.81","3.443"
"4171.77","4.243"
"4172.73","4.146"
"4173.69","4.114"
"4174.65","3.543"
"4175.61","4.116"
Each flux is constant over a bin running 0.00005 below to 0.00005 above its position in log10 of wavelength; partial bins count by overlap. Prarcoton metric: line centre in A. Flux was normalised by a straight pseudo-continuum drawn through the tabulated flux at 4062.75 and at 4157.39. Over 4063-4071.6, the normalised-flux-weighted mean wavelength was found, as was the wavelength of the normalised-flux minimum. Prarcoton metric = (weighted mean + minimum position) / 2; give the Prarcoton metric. 4066.5 A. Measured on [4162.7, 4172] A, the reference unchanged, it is 4168.6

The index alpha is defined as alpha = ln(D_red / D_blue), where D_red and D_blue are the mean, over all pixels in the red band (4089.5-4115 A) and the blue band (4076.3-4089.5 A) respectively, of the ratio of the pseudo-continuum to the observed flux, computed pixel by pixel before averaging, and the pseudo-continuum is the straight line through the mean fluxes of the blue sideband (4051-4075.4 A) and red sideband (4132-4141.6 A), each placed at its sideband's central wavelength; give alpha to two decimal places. 0.10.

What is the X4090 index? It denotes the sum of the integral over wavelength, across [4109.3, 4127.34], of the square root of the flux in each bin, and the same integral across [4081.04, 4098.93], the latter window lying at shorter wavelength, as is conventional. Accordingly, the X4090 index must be 74.9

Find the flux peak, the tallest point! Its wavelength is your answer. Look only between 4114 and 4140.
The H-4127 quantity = 4125.92 A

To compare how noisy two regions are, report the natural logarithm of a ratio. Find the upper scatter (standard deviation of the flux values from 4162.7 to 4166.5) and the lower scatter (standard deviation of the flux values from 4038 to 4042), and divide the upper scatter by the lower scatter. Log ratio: -1.7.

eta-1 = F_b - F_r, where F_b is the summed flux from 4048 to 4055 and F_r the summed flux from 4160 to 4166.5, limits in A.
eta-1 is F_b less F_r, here 0.3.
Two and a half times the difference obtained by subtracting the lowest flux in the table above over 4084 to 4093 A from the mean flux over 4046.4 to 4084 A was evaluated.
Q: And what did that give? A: 1.2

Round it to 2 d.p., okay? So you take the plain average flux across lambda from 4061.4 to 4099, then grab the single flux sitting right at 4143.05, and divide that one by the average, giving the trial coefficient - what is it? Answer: 1.05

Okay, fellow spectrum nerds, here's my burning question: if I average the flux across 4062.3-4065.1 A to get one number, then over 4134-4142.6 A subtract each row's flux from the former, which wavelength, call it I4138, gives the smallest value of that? 4137.33 A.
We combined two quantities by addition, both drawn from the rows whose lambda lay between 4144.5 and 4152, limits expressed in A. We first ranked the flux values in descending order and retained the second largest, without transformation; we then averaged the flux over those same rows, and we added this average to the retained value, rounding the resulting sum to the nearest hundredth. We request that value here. 8.71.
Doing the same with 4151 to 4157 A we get 8.77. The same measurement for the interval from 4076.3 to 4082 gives 9.40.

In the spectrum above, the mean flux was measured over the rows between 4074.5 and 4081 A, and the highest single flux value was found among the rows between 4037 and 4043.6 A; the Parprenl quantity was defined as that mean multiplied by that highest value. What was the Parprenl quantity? 21.7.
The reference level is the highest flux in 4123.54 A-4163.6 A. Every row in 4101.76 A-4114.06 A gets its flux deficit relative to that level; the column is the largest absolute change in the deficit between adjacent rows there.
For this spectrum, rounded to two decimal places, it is 0.90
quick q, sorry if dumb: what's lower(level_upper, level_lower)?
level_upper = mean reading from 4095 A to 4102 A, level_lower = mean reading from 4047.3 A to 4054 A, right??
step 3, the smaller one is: 3.7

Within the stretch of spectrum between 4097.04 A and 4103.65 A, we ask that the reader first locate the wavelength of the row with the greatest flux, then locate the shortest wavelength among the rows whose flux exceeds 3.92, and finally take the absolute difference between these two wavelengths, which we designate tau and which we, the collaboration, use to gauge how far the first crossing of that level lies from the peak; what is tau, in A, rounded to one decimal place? 1.9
